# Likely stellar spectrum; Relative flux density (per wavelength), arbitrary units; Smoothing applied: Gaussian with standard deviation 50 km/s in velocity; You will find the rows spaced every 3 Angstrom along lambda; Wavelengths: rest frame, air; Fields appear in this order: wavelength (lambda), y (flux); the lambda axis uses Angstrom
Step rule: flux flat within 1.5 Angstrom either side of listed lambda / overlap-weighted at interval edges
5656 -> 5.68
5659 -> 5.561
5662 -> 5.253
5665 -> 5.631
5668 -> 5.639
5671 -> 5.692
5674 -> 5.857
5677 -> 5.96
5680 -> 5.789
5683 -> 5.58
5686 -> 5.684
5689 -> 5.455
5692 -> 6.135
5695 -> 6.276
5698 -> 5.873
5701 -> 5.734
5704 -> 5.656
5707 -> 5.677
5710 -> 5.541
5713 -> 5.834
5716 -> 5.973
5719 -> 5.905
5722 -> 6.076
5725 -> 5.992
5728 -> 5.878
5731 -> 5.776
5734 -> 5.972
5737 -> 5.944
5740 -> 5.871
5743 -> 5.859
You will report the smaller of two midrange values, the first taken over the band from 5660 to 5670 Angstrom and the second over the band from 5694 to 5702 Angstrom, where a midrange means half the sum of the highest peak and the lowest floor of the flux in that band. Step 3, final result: 5.45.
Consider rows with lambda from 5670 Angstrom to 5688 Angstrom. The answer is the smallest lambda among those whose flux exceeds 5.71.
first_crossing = 5674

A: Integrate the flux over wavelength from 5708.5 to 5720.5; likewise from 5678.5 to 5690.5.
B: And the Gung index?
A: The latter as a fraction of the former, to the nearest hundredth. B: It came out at 0.97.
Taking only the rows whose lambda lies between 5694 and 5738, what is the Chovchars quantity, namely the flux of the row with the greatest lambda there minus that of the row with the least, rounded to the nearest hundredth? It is -0.33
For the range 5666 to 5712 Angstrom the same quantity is -0.10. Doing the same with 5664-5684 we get -0.05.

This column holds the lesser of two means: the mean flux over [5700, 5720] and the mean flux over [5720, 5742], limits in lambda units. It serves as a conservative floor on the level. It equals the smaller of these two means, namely 5.76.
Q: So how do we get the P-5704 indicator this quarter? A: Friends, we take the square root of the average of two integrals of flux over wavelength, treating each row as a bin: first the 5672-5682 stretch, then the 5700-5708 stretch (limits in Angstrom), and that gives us 7.21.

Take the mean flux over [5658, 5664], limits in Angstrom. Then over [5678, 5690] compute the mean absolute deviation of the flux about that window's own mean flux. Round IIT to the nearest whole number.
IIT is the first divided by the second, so 49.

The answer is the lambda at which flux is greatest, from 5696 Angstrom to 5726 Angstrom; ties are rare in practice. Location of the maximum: 5722 Angstrom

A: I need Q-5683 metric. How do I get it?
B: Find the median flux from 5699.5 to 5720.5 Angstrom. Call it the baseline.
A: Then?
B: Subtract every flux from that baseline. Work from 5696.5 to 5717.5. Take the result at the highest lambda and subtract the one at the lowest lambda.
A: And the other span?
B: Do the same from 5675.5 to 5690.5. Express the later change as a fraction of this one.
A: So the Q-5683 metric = -0.20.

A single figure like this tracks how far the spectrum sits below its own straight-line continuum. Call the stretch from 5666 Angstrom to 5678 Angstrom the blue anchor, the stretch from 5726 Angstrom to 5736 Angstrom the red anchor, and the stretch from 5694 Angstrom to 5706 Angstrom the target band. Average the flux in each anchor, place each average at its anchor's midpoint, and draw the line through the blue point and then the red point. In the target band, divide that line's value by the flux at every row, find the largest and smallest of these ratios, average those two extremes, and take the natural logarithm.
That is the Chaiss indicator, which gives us -0.021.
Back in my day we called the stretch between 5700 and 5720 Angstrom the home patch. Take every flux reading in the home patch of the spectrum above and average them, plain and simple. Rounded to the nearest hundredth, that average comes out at 5.76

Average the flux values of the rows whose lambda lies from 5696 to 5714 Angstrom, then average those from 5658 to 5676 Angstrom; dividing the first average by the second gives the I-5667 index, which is 1.020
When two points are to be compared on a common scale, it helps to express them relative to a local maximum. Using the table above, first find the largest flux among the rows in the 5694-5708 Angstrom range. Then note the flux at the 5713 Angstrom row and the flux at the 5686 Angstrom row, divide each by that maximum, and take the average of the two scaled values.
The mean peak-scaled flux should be 0.918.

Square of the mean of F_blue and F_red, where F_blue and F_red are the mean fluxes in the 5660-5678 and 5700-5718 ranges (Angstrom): 32.5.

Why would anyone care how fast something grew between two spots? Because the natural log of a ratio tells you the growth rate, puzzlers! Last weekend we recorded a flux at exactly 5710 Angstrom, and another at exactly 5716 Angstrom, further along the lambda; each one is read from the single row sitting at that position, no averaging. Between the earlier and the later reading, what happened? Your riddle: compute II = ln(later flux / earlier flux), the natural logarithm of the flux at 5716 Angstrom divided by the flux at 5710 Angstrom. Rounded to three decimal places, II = 0.075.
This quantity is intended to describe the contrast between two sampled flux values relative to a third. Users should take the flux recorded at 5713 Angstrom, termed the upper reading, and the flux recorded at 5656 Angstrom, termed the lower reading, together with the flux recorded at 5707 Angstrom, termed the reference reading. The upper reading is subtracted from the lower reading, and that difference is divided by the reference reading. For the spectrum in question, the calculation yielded -0.03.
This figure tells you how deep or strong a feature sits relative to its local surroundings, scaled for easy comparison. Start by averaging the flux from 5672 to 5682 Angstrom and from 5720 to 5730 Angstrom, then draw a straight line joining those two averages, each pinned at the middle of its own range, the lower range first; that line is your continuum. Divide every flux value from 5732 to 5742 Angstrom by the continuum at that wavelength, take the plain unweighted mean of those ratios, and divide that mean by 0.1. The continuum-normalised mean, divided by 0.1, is 9.9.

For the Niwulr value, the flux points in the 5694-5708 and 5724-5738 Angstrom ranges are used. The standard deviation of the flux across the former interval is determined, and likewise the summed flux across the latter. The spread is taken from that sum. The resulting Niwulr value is 29.3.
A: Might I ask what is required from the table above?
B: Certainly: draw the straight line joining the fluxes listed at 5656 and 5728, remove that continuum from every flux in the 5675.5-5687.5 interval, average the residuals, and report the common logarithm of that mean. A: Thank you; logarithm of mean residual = -2.5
